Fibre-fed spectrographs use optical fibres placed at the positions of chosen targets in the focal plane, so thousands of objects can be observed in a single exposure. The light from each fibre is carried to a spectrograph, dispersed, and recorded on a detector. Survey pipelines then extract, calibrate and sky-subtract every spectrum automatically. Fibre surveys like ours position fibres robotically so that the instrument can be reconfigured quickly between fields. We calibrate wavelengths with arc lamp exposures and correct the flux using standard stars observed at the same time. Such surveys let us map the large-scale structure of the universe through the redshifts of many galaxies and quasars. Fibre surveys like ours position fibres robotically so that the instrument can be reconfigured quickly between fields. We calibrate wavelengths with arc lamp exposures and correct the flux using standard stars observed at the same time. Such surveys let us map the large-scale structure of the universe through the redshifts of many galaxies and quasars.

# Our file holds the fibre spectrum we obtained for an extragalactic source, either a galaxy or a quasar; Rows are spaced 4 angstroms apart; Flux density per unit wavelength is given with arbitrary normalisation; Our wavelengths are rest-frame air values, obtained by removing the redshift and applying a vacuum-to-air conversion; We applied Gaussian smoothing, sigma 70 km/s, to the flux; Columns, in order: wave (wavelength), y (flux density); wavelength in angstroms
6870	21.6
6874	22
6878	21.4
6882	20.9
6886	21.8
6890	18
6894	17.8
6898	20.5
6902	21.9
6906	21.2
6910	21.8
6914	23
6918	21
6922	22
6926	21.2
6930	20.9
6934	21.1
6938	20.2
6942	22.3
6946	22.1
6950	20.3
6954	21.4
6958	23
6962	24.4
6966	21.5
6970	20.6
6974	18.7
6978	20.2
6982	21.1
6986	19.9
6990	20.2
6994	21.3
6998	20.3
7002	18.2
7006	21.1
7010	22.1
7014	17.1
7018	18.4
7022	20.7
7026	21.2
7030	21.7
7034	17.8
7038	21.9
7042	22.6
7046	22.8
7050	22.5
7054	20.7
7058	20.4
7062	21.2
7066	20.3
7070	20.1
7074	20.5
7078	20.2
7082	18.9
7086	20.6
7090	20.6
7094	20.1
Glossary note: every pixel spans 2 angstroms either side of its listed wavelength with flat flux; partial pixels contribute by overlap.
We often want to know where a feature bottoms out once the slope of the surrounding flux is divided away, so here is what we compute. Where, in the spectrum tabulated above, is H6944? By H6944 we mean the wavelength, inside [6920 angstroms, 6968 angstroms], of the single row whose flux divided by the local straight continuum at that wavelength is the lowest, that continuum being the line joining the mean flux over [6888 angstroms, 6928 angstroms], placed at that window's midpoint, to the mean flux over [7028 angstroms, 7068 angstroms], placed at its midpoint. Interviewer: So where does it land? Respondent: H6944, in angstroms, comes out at 6938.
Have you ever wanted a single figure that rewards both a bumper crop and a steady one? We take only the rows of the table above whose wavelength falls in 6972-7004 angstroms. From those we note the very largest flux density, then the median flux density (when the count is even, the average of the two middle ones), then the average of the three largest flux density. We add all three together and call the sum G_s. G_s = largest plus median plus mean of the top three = 62.4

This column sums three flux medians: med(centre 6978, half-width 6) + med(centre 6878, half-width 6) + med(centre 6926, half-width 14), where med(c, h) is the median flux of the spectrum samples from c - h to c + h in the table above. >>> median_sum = 62.7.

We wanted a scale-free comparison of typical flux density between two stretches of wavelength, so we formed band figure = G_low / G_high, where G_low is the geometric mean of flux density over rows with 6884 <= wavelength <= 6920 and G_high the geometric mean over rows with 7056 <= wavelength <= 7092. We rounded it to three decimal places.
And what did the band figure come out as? 1.020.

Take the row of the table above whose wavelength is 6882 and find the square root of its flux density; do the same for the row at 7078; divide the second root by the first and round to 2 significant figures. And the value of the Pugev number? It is 0.98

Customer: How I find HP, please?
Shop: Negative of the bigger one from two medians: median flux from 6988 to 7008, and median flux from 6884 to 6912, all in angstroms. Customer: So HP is -21.2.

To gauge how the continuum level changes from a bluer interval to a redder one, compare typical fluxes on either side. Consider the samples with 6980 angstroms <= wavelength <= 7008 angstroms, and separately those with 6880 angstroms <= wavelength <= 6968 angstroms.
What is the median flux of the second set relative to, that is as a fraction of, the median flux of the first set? 1.05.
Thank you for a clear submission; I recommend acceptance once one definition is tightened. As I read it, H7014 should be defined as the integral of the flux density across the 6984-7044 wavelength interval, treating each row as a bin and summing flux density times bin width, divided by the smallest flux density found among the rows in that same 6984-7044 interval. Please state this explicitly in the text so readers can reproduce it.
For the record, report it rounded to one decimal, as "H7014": 71.2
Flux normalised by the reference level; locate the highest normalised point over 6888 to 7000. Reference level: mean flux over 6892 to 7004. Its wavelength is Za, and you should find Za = 6962 angstroms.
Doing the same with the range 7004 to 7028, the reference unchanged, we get 7010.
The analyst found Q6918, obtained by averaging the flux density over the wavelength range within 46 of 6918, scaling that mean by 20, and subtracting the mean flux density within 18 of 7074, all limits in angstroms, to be 406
